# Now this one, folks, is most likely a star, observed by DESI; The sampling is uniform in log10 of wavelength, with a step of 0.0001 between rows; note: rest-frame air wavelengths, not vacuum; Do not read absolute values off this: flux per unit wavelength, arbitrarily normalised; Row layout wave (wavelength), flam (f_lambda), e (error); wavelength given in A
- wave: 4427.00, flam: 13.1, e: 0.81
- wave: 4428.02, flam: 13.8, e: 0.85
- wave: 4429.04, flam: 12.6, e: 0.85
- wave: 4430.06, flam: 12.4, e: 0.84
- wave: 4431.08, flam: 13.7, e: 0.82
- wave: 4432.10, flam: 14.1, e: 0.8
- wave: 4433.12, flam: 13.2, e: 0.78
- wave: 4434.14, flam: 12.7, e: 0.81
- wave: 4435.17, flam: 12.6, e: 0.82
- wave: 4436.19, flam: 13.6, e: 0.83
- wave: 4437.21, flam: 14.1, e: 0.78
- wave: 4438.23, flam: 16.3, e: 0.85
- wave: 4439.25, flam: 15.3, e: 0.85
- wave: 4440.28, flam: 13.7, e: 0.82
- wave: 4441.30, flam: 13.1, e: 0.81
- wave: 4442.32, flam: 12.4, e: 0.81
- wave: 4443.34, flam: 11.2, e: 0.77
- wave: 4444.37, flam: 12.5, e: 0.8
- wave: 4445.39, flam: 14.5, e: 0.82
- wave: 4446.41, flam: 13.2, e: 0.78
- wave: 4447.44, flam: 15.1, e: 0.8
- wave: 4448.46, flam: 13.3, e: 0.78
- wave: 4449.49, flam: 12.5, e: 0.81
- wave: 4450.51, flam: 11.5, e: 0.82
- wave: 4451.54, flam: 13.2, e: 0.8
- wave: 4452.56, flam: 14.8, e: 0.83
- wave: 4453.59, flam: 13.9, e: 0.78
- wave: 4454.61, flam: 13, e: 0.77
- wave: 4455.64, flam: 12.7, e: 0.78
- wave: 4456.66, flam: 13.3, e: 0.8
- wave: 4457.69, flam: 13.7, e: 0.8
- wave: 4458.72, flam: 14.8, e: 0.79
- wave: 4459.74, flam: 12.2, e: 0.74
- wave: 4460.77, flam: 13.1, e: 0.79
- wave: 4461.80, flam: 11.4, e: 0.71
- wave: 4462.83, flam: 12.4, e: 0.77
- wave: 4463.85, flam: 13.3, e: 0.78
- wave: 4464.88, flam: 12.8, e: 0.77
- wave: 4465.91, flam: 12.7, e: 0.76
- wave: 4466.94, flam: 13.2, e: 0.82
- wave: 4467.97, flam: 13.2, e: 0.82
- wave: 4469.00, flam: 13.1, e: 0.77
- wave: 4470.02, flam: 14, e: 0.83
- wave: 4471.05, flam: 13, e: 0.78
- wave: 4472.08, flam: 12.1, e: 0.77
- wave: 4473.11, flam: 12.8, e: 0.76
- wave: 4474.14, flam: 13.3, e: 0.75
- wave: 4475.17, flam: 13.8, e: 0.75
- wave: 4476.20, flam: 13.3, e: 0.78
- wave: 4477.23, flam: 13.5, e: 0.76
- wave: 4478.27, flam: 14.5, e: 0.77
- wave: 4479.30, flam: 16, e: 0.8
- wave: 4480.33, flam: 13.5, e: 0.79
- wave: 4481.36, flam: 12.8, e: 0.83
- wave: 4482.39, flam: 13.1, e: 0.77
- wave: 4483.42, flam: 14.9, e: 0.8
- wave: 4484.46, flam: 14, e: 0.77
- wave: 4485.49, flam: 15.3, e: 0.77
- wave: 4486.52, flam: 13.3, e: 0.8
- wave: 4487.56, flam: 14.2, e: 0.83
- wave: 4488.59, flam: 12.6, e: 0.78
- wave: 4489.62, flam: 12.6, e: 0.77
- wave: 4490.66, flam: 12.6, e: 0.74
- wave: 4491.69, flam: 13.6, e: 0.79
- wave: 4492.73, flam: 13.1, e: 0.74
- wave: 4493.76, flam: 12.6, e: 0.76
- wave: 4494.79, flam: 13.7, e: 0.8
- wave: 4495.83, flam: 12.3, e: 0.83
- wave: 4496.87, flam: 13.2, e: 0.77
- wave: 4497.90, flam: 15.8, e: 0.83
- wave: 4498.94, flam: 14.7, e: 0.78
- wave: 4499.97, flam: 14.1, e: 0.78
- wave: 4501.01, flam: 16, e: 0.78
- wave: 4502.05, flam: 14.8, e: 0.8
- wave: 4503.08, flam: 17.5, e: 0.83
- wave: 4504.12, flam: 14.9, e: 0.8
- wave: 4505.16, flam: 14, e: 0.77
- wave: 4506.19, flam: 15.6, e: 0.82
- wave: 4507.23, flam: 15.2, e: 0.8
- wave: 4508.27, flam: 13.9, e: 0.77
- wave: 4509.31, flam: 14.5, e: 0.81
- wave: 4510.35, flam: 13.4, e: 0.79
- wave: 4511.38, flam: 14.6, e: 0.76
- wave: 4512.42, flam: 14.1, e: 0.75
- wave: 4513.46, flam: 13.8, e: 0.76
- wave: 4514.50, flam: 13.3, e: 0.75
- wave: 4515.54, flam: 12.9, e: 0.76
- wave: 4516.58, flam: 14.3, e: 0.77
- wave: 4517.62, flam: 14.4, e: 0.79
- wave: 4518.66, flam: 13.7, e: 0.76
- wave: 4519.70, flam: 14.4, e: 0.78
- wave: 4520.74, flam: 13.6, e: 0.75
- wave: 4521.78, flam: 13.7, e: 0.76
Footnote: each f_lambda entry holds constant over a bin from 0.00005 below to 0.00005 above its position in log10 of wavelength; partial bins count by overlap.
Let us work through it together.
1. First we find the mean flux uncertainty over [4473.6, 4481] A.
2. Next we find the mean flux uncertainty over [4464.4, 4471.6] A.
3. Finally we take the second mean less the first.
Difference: 0.021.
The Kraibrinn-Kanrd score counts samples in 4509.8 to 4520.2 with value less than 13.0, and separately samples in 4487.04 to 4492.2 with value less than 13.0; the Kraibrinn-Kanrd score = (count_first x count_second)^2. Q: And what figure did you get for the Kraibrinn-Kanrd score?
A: 9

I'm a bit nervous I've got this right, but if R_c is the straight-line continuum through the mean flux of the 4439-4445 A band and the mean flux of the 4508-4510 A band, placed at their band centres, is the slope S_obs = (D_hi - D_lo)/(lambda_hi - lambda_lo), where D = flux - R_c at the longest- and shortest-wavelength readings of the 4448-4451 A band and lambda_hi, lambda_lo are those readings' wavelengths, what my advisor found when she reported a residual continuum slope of -0.9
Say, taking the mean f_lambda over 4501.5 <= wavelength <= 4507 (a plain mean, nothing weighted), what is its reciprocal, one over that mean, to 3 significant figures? 0.0651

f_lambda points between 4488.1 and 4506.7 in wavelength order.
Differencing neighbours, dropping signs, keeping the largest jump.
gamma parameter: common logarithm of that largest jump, 0.431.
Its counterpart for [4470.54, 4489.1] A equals 0.398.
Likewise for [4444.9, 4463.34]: 0.415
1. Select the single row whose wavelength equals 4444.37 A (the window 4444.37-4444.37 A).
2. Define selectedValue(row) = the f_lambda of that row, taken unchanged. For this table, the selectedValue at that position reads 12.5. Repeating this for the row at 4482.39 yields 13.1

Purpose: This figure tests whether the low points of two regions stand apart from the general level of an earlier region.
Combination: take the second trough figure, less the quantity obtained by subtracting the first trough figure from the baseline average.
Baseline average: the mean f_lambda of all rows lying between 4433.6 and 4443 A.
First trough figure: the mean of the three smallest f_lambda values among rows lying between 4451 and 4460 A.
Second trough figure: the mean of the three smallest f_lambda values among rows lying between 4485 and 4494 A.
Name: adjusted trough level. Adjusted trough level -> 11.5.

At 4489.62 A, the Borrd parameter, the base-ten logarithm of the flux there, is 1.10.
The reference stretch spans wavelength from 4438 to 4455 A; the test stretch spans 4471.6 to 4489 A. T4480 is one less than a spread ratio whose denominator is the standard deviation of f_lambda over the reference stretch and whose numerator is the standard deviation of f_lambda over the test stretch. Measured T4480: -0.3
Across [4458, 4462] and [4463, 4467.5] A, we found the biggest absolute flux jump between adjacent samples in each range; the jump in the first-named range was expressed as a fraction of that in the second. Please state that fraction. 5.2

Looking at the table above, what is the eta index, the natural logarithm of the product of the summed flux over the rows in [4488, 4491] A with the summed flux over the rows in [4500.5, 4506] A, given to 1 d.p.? 8.0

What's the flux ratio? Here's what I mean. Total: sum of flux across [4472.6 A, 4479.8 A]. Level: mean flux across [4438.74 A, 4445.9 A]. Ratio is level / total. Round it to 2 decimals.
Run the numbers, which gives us 0.14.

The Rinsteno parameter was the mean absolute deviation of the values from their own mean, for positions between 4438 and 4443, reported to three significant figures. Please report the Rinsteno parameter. 1.31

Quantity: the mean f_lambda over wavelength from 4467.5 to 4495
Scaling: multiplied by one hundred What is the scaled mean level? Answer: 1350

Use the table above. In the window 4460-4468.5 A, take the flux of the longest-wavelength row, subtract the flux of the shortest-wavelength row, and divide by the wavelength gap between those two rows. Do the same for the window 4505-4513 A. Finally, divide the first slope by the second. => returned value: 1.0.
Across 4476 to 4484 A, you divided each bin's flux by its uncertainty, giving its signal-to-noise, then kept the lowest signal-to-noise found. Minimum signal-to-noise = 15.4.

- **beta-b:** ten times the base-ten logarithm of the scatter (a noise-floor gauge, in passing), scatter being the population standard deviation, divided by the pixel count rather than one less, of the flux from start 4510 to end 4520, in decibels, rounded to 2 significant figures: -2.7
